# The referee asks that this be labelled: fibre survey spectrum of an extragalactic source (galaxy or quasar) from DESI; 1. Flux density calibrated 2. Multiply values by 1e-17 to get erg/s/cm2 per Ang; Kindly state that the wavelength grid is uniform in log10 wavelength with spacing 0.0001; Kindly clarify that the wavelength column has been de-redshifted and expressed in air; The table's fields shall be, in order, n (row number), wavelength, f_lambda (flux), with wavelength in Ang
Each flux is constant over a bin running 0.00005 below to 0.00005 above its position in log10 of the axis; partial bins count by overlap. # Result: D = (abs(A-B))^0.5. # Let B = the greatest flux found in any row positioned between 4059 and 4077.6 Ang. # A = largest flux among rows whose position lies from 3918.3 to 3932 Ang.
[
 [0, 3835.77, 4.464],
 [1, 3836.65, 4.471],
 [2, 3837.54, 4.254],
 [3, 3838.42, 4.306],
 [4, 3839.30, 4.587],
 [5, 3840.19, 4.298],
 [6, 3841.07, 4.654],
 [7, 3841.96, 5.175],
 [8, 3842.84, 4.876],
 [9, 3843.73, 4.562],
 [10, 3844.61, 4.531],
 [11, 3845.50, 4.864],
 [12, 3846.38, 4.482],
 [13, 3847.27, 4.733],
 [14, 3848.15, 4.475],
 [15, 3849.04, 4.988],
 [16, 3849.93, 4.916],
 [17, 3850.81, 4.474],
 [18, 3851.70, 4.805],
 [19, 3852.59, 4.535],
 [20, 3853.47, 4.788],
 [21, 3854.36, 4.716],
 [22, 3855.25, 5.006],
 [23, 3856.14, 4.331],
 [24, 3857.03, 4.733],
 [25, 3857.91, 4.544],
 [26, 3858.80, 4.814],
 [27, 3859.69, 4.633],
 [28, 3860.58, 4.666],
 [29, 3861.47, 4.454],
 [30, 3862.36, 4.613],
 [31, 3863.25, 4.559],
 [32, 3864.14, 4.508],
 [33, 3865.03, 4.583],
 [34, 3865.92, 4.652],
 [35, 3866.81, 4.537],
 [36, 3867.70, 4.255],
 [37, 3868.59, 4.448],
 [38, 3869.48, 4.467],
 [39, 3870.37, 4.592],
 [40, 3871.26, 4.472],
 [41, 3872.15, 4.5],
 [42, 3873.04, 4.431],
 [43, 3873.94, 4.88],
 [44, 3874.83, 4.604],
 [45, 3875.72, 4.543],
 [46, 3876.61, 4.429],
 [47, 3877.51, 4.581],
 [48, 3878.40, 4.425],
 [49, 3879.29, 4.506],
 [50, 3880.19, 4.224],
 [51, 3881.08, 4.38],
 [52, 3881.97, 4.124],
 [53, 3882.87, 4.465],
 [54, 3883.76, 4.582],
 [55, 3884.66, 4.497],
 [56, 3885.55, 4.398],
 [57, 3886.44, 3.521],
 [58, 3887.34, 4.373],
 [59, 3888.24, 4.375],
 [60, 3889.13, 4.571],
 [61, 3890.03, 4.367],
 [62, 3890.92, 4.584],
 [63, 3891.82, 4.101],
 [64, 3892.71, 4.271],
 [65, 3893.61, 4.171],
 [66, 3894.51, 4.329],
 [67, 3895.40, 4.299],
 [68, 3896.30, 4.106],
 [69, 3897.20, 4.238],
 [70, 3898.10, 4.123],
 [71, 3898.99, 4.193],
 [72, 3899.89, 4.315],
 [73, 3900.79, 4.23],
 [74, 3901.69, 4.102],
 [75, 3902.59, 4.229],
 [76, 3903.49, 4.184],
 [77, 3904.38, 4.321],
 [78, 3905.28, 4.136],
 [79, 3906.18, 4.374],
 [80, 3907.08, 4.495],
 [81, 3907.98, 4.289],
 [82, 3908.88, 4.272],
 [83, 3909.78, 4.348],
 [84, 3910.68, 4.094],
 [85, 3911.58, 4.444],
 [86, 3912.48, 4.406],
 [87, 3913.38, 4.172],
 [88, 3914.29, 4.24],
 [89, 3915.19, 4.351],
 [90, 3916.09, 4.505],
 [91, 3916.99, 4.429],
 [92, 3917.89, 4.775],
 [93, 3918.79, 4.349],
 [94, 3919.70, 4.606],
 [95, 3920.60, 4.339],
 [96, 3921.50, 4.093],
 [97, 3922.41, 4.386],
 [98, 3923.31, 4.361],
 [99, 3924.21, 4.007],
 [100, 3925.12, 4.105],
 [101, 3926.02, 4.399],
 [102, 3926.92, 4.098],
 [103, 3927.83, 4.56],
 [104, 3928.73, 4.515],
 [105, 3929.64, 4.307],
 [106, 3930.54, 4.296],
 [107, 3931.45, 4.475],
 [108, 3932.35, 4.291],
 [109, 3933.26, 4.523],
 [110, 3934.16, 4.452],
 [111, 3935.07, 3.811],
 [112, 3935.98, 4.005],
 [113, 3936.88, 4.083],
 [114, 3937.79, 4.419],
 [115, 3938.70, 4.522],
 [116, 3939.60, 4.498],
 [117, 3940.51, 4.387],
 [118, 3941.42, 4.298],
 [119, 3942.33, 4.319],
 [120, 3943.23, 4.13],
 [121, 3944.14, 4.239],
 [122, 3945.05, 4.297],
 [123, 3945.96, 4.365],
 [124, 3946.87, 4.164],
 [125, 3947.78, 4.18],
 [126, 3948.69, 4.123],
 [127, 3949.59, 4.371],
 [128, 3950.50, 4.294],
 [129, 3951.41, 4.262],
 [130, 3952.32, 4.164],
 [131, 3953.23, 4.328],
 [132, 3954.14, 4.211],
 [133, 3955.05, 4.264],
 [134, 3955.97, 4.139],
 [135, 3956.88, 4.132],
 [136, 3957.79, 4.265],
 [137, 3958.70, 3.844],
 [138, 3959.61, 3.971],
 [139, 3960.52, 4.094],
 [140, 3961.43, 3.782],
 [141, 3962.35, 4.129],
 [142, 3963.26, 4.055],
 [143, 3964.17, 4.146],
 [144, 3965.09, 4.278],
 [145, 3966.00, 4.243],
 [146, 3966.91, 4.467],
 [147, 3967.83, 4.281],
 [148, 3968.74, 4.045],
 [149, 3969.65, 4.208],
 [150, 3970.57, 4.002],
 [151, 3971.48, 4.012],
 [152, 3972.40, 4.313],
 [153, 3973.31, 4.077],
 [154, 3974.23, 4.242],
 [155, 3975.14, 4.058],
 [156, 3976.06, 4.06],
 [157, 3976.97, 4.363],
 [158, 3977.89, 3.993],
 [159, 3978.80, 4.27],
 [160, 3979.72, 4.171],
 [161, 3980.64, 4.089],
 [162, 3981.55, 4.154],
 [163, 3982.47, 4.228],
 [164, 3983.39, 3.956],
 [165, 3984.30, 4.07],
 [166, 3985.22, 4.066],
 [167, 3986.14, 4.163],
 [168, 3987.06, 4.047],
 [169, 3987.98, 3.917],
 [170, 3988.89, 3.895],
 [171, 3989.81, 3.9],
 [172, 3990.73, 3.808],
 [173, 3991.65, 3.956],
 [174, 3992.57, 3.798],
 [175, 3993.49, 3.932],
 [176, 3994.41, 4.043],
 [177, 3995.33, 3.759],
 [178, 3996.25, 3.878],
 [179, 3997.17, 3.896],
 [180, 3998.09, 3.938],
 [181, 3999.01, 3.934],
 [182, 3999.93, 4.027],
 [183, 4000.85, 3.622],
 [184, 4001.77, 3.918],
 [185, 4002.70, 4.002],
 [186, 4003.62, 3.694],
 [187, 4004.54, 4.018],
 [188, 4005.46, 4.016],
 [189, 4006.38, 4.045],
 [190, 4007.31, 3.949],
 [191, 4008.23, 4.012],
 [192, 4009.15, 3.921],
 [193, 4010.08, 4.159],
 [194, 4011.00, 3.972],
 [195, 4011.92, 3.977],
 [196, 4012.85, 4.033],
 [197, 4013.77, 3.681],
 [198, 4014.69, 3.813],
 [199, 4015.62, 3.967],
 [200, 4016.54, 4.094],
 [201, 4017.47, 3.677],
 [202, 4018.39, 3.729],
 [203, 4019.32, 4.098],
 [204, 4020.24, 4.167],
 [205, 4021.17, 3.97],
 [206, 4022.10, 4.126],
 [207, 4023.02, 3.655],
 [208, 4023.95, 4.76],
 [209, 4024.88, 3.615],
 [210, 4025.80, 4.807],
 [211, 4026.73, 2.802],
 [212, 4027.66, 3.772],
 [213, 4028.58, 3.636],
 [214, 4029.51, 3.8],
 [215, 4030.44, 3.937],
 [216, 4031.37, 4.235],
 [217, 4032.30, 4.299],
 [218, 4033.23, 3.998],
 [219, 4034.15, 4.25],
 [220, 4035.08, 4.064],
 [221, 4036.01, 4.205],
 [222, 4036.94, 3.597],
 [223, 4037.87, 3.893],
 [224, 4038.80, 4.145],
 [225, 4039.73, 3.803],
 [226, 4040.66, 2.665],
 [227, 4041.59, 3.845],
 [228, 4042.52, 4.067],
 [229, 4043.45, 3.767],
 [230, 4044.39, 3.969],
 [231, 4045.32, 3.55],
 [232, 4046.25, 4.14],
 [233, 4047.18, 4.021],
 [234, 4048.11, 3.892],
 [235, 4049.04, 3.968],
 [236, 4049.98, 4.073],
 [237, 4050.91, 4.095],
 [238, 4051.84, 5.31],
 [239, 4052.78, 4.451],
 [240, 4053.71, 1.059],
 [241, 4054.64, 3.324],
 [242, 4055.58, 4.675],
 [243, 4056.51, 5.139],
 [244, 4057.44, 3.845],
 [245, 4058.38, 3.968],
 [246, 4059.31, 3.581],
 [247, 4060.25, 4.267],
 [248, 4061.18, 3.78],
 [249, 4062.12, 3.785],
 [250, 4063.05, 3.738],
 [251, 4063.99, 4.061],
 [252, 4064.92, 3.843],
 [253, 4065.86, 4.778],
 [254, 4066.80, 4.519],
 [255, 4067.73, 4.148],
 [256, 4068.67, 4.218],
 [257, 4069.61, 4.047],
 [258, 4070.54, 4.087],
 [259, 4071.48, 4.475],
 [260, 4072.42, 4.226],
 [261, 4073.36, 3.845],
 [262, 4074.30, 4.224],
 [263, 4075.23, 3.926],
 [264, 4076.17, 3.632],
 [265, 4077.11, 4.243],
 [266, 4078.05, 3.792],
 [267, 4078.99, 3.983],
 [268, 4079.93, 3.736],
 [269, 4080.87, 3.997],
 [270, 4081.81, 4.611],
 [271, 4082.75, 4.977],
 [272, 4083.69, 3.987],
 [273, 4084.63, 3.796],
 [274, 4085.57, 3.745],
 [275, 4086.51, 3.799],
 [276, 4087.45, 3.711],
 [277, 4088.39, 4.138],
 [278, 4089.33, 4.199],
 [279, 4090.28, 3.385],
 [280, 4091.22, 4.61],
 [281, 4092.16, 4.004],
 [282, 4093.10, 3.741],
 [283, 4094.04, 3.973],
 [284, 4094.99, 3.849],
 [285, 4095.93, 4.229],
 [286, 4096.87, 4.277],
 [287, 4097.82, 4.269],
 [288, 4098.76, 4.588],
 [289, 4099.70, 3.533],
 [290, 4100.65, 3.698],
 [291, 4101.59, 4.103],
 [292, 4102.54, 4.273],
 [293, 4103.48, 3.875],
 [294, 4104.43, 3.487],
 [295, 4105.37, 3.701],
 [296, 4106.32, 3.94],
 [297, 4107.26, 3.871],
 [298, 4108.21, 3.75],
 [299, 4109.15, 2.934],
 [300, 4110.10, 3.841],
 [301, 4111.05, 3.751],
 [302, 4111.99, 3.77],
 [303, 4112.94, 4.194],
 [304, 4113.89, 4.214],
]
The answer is 0.41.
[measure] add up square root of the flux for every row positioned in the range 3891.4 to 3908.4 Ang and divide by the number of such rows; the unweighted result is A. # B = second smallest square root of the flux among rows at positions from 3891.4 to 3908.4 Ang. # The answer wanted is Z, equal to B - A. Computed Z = -0.03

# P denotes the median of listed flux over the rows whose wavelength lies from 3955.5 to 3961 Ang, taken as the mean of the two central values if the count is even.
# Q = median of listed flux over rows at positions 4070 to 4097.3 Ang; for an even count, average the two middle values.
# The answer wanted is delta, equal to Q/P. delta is 0.97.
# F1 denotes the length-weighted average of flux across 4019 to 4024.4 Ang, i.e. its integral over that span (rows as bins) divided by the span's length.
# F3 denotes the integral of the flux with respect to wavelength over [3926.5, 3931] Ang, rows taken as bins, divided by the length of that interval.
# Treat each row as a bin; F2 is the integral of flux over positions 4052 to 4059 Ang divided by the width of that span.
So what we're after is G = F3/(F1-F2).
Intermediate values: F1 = 4.13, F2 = 3.84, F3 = 4.35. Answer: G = 15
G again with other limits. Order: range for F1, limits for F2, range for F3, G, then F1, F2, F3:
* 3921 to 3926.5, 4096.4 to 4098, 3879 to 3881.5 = -138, 4.23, 4.26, 4.36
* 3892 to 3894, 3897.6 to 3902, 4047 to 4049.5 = 239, 4.21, 4.20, 3.96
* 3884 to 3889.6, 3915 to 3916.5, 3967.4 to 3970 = -28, 4.30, 4.44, 4.19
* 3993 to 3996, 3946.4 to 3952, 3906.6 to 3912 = -13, 3.91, 4.24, 4.32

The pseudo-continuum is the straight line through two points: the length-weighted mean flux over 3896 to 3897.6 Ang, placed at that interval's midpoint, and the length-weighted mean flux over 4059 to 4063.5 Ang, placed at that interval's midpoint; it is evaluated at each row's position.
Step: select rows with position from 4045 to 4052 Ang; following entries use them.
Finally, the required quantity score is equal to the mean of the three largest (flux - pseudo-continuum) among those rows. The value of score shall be 0.7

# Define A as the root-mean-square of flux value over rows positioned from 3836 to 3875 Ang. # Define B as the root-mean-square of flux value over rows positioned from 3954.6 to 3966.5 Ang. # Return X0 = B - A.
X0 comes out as -0.51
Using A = 4.61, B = 4.11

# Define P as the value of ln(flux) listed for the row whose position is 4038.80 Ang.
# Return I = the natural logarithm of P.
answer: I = 0.35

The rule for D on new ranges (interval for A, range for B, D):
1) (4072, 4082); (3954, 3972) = 0.38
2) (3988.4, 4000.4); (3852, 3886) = 0.98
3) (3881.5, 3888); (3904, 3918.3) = 0.44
